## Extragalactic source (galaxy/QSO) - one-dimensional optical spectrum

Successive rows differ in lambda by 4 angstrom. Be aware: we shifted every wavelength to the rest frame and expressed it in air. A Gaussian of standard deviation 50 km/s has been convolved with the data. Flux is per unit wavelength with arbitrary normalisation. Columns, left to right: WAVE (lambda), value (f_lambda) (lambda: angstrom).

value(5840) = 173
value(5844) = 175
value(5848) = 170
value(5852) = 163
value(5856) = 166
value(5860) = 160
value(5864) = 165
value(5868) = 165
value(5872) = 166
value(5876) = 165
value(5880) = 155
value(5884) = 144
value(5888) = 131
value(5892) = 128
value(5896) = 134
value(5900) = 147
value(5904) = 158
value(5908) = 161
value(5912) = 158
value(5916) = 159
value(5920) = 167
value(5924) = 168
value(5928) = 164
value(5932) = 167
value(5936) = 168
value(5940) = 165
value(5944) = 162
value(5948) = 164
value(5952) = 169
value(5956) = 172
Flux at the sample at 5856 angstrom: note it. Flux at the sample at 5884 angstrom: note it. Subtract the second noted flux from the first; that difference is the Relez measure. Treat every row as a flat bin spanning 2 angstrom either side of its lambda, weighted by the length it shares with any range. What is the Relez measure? 22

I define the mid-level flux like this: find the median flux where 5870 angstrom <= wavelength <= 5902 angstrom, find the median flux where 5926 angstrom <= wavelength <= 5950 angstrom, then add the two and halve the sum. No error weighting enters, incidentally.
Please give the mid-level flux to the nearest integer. 155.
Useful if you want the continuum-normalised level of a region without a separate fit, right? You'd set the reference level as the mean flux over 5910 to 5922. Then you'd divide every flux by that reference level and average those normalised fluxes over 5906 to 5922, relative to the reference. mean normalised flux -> 1.00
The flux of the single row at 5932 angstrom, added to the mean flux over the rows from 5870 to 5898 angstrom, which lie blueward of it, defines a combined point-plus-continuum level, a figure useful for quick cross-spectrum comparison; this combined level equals 313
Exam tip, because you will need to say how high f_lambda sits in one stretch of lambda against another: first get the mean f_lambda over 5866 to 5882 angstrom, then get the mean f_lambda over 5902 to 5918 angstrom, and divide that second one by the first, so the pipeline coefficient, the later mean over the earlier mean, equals 0.98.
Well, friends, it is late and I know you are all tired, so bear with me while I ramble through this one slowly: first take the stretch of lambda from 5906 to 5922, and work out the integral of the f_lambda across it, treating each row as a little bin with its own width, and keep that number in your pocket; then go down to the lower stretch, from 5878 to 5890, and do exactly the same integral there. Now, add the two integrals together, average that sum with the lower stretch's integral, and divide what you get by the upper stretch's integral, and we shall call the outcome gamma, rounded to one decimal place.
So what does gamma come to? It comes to 1.2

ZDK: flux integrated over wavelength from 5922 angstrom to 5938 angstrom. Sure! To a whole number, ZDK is 2668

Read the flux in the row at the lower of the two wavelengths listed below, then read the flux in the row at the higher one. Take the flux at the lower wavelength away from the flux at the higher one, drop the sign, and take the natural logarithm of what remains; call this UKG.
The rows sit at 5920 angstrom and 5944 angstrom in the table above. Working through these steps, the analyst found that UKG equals 1.6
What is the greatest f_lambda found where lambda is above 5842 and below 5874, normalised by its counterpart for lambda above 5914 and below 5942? 1.04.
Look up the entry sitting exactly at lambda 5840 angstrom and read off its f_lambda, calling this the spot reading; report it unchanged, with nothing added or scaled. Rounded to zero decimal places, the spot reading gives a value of 173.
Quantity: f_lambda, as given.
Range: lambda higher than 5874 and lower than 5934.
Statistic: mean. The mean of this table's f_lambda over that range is 154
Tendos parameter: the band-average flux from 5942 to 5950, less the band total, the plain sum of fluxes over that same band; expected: -163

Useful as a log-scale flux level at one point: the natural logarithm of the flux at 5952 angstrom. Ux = 5.13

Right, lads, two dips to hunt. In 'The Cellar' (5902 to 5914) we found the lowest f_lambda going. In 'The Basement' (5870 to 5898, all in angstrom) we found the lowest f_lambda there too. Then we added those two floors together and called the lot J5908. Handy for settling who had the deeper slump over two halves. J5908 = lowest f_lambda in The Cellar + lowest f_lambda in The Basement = 286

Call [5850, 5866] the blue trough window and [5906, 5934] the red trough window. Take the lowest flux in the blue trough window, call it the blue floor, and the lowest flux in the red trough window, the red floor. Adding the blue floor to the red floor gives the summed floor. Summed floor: 318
